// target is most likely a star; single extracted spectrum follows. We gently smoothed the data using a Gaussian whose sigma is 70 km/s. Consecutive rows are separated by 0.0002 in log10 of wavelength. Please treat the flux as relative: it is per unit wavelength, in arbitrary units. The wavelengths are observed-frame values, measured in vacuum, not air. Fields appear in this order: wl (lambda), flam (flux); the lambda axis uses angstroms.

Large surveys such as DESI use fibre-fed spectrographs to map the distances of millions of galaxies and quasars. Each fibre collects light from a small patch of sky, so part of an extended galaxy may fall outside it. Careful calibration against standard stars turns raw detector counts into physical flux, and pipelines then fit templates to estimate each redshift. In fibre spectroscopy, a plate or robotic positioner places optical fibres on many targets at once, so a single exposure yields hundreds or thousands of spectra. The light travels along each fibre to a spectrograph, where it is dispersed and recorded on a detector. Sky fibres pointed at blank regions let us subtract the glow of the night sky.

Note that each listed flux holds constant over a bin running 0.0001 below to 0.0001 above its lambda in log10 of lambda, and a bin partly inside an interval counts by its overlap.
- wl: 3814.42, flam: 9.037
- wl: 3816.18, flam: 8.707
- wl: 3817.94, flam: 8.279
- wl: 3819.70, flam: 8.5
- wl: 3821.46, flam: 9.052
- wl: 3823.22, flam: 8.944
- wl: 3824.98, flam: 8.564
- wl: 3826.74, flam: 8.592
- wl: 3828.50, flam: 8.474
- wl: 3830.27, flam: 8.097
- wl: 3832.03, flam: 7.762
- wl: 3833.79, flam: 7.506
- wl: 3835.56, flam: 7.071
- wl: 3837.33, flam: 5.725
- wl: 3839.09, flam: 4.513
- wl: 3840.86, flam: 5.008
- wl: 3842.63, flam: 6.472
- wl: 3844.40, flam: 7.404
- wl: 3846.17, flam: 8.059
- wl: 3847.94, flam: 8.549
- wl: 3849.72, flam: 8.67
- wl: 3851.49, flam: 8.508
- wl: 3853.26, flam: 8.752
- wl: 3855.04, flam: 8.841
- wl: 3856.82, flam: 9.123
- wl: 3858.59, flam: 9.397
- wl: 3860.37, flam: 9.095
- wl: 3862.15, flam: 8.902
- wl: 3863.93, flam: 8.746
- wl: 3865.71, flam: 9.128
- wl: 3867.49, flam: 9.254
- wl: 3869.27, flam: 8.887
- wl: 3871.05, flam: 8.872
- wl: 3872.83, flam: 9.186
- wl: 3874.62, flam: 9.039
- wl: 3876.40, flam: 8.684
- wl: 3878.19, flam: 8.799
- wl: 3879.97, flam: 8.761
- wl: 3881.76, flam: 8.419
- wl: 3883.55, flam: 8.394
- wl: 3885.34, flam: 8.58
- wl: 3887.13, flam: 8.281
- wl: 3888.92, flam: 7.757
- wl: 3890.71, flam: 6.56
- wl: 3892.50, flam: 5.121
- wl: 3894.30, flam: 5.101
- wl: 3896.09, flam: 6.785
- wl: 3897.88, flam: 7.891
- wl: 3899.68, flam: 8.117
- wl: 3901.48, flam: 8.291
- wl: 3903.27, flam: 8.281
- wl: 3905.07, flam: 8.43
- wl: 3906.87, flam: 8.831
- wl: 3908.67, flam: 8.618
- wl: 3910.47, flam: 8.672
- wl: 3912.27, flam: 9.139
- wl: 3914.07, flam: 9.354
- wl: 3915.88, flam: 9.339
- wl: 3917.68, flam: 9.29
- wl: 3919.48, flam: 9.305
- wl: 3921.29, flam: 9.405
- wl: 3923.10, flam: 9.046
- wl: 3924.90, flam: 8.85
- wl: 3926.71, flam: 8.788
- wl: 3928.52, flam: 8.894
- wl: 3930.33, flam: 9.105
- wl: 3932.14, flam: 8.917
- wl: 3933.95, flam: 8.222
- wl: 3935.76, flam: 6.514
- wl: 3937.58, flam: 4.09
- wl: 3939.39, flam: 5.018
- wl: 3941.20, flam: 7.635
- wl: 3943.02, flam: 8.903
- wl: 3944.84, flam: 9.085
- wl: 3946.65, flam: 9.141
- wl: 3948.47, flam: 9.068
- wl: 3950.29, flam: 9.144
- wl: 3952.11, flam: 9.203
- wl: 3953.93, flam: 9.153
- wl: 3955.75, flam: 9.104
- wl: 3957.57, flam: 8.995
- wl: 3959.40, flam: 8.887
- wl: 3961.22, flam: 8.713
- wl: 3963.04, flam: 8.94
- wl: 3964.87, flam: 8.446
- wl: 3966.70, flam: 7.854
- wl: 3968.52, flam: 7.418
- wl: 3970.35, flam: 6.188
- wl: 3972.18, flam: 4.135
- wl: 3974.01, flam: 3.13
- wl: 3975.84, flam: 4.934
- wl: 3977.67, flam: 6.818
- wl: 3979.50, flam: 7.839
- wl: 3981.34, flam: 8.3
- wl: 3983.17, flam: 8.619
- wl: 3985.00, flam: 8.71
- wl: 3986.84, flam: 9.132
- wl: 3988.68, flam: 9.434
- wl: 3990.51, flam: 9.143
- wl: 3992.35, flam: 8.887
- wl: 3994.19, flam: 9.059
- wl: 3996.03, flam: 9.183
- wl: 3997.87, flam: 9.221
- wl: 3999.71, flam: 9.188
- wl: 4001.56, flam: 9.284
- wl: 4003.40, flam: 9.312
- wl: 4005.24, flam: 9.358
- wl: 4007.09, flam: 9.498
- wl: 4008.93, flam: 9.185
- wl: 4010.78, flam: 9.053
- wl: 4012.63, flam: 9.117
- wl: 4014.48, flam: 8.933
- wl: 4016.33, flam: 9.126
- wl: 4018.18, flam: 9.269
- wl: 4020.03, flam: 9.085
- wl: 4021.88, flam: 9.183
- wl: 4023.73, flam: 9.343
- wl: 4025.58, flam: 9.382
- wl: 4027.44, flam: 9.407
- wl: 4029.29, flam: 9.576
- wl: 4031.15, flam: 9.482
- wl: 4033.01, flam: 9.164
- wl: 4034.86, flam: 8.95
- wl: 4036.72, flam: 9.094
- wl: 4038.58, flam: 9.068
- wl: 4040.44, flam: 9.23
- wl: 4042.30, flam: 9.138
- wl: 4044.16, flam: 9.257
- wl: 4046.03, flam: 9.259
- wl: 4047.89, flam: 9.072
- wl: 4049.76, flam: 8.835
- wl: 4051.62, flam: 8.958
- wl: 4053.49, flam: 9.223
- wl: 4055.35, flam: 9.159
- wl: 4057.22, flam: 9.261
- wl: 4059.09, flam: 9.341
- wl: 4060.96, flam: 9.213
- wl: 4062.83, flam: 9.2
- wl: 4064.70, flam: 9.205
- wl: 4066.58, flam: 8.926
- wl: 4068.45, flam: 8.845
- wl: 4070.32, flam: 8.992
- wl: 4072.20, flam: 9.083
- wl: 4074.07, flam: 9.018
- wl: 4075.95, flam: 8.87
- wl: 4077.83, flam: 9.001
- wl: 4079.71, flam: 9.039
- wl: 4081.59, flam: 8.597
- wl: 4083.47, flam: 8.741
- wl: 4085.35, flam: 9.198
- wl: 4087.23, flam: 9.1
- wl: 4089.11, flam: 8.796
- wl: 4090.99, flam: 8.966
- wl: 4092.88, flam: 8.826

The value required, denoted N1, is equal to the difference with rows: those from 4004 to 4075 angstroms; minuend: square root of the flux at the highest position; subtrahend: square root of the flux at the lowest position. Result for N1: -0.06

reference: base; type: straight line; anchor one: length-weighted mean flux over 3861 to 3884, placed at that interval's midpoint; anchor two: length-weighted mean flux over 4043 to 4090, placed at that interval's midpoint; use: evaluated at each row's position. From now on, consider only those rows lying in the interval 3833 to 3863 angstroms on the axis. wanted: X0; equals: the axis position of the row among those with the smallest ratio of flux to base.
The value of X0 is 3839.09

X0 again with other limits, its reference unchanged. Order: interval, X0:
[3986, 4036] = 3992.35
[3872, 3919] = 3894.30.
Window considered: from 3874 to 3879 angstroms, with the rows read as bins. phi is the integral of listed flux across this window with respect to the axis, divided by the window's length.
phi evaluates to 8.8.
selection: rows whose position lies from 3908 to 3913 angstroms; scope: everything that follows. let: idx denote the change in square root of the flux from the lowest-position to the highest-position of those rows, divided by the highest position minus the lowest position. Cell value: 0.024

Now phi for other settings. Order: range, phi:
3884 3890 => 8.2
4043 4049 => 9.2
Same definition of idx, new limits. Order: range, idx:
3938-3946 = 0.142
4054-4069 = -0.004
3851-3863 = 0.006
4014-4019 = 0.015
